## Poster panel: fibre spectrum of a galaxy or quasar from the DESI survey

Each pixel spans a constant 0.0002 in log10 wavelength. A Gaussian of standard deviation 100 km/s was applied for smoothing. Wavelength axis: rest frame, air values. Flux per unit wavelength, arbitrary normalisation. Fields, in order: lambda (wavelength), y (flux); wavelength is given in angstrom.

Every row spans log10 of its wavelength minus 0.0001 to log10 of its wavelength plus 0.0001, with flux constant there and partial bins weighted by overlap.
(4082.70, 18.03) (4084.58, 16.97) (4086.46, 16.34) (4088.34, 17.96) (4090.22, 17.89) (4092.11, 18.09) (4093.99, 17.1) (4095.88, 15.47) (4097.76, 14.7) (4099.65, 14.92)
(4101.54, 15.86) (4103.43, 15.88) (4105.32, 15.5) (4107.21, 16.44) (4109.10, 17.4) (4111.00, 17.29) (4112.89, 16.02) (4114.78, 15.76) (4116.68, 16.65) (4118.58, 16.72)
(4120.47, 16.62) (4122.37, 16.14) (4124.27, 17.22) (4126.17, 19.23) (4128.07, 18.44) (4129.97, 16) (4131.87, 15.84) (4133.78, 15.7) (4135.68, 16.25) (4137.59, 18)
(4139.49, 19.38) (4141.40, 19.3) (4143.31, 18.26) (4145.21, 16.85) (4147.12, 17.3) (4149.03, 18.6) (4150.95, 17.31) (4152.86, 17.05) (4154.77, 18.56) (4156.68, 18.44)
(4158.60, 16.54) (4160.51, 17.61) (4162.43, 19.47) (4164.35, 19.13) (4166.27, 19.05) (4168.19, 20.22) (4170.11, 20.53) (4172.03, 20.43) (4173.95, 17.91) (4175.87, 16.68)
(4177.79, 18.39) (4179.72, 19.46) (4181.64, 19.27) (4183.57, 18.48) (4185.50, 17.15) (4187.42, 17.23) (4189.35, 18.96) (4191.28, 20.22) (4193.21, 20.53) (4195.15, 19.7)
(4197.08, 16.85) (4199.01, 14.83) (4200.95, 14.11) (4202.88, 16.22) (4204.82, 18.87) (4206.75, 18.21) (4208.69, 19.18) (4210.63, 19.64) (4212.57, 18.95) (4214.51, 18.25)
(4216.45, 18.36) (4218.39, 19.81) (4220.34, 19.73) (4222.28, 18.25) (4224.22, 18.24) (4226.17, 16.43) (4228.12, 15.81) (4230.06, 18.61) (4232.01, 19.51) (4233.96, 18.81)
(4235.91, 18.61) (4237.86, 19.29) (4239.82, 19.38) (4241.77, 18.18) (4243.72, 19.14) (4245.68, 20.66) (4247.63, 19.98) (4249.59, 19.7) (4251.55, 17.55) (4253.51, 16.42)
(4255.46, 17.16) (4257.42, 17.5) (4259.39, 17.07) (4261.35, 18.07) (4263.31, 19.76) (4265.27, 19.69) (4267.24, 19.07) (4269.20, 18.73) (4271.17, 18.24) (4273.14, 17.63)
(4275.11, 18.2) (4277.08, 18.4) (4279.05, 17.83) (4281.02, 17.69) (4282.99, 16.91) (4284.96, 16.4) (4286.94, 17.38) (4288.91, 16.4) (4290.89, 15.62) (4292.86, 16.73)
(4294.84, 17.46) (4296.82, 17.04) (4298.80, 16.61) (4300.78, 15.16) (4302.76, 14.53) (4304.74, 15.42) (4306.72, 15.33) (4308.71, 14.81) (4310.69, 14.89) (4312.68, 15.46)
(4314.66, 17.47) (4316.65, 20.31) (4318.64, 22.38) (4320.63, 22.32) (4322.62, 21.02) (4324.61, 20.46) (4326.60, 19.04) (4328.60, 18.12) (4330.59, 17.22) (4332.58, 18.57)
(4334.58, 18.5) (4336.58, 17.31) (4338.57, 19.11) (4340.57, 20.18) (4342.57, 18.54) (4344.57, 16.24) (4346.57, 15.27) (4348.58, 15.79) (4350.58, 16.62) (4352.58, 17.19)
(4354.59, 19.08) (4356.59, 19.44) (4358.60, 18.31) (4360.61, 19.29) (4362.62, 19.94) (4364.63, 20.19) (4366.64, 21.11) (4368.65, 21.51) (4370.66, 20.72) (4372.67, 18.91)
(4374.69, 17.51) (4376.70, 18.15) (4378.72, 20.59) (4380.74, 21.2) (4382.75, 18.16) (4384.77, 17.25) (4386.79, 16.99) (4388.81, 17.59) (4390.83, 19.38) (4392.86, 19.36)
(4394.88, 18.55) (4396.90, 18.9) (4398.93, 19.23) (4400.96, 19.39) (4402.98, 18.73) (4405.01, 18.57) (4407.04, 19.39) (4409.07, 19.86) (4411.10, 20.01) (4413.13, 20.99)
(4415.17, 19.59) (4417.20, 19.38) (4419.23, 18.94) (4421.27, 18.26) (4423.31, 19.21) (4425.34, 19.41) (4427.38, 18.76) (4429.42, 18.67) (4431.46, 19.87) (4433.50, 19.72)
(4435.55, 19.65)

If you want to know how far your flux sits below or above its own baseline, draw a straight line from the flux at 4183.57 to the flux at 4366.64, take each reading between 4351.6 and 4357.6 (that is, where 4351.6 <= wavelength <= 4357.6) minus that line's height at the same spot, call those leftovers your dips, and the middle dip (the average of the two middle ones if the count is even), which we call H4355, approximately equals -1.9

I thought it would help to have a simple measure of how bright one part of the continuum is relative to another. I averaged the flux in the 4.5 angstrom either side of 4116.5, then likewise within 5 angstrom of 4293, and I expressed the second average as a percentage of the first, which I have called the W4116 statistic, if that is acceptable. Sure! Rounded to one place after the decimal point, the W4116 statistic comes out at 101.8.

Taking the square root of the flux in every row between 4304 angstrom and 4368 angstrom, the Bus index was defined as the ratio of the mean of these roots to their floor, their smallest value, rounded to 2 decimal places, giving 1.11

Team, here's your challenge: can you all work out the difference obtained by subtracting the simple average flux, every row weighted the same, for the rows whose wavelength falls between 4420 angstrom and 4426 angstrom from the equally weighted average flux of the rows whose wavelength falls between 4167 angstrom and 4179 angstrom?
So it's 0.1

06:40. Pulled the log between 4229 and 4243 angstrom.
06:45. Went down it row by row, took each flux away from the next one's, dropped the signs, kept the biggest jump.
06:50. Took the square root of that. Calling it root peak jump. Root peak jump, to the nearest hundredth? 1.10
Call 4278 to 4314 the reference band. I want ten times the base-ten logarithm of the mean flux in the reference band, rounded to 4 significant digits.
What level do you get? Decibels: 12.10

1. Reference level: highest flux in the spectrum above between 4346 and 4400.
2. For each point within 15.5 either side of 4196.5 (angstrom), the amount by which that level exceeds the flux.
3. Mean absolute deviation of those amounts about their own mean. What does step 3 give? 1.5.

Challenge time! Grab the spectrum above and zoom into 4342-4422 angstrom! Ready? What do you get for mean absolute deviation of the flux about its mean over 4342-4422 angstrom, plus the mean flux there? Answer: 20.0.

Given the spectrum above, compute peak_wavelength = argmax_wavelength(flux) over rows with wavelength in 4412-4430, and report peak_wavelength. 4413.13 angstrom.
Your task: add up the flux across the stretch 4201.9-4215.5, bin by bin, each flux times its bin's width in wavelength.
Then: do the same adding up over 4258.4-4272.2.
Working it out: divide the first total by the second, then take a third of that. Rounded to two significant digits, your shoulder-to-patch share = 0.33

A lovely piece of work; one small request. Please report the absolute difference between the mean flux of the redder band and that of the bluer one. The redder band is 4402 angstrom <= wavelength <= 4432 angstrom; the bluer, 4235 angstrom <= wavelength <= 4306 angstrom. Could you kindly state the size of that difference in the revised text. 1.5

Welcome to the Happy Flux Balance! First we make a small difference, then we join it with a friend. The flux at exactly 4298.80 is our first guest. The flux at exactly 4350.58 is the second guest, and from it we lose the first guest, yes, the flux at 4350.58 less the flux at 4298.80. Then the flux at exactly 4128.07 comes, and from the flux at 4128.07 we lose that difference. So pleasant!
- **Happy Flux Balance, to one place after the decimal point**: 18.4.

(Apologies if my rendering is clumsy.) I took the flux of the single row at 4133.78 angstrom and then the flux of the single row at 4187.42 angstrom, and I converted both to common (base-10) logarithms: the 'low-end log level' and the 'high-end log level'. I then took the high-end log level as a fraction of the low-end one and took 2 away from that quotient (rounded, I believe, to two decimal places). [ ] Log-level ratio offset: -0.97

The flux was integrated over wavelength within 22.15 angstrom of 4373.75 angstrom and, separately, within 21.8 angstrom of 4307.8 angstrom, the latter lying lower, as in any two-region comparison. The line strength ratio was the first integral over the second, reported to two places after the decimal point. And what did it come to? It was 1.11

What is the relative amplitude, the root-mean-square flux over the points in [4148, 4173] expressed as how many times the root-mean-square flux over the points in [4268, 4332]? 1.06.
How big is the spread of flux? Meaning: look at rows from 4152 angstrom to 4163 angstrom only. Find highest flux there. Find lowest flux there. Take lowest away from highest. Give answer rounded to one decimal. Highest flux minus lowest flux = 2.9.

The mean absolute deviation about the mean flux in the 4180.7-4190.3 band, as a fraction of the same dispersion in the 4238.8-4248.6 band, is 1.2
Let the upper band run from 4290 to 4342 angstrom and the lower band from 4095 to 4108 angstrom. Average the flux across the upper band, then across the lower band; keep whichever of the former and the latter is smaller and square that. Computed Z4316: 241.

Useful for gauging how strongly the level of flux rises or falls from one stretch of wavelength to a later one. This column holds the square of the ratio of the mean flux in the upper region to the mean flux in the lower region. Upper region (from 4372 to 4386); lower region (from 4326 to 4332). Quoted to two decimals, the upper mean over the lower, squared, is 1.08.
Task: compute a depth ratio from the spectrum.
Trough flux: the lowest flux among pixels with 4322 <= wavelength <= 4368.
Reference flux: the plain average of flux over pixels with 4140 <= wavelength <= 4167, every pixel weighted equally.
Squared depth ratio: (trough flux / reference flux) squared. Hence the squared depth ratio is 0.71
